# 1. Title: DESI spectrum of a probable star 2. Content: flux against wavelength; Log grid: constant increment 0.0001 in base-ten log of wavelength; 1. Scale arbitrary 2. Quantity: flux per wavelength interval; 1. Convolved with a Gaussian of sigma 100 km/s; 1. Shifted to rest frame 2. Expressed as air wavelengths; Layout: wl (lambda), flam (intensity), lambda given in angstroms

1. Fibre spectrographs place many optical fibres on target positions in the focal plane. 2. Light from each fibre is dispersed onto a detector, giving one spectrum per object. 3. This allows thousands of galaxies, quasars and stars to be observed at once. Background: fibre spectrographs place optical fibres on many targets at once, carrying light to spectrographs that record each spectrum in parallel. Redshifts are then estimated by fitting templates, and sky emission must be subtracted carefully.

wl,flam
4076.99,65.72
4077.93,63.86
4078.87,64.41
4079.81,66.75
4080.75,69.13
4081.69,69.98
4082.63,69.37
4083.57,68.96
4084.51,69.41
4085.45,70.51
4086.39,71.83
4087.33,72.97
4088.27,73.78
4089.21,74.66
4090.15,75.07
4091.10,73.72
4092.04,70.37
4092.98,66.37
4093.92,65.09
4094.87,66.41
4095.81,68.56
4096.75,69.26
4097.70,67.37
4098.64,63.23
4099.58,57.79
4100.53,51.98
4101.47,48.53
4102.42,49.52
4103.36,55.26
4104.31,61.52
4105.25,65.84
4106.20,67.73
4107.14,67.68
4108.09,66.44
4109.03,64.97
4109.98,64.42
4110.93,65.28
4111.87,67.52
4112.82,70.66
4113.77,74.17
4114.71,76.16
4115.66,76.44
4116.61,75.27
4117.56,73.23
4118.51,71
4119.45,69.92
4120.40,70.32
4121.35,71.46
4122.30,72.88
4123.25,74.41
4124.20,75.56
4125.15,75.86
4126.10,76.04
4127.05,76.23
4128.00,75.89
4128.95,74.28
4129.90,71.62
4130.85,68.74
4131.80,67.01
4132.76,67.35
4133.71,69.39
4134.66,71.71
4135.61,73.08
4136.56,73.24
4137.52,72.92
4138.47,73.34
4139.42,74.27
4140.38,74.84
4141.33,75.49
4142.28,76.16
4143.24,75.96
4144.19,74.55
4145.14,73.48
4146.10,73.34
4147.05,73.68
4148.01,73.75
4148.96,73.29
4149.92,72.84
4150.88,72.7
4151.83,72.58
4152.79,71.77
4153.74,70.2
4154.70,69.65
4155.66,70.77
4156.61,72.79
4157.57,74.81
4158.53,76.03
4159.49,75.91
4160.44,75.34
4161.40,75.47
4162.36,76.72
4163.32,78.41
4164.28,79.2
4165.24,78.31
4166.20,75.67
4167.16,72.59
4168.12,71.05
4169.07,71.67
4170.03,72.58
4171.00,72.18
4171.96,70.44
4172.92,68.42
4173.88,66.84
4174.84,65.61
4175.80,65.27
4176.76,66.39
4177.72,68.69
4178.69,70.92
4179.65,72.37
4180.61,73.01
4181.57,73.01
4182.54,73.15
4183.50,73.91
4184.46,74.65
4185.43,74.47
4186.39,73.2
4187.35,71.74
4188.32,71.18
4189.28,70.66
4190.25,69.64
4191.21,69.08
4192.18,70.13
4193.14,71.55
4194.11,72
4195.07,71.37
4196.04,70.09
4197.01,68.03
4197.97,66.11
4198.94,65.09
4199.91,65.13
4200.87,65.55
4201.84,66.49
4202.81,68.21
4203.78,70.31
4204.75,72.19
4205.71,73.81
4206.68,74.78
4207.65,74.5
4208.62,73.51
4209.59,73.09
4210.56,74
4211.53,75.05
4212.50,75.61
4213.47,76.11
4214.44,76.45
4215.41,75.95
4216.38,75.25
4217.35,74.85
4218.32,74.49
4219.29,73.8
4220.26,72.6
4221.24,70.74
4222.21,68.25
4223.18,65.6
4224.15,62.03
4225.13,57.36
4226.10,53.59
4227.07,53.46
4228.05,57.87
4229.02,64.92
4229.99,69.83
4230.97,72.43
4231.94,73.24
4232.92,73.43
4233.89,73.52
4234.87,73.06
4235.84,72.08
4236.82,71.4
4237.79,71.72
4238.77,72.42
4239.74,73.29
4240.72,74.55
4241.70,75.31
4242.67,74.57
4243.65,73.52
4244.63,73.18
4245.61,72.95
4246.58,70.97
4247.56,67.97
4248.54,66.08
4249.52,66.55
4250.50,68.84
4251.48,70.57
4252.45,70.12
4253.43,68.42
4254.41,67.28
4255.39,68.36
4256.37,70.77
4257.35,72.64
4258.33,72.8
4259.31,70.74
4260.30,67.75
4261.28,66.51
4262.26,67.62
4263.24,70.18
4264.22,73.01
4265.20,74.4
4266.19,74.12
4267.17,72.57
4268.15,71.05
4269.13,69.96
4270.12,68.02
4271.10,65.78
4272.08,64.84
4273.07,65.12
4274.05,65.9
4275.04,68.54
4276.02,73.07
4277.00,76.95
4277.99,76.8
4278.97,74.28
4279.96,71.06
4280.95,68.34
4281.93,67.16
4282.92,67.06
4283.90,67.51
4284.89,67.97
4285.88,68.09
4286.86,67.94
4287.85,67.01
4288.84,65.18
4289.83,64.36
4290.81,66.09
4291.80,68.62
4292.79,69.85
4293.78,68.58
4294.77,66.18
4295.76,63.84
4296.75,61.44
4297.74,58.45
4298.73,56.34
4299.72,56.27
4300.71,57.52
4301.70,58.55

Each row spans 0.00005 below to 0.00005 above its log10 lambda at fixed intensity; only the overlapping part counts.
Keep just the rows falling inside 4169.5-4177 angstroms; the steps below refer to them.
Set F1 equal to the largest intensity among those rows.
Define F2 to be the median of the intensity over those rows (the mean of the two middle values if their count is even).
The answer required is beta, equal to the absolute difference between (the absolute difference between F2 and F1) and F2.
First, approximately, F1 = 72.58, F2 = 67.6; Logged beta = 63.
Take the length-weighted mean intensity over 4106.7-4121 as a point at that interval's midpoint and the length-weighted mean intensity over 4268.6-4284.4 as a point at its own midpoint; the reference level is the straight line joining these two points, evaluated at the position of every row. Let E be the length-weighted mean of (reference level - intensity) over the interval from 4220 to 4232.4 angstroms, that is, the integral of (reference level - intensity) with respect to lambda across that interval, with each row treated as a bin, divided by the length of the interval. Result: 5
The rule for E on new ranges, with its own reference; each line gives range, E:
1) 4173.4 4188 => -1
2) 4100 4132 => 2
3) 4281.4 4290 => 2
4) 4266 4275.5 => 1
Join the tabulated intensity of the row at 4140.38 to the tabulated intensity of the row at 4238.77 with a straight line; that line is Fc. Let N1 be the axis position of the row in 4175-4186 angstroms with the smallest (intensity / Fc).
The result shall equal 4175.80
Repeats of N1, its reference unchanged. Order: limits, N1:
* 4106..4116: 4109.98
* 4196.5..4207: 4198.94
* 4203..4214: 4203.78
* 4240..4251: 4248.54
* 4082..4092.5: 4083.57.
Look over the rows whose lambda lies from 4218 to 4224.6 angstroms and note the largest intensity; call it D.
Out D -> 74.49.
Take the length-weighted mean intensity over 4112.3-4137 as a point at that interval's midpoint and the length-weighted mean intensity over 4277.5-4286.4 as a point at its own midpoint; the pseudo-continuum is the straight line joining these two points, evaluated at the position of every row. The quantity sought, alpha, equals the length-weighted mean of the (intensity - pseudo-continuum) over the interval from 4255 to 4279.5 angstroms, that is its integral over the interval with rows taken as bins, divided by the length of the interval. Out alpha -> 0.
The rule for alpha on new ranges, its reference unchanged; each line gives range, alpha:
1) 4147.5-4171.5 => 2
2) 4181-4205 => -1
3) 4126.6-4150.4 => 1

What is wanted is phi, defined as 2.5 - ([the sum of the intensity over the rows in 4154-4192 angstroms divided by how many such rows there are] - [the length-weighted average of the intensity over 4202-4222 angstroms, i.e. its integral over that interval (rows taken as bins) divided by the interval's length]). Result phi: 3.7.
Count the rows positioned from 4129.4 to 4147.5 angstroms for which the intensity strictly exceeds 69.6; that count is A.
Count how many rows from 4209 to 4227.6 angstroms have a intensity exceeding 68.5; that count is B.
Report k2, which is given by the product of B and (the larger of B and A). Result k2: 195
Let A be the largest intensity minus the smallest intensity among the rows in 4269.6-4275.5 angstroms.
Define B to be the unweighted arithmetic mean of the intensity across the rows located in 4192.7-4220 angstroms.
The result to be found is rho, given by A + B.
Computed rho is 76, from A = 4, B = 71.9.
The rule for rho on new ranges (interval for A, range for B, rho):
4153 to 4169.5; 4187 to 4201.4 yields 79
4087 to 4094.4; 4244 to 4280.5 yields 80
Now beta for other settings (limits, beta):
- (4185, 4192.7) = 67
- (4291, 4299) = 60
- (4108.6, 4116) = 62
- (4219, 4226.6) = 60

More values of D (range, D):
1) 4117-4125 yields 75.56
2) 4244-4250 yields 73.18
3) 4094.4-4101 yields 69.26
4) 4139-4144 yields 76.16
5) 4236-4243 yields 75.31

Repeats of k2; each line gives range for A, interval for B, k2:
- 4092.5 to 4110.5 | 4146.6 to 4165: 361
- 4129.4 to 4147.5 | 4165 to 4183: 210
